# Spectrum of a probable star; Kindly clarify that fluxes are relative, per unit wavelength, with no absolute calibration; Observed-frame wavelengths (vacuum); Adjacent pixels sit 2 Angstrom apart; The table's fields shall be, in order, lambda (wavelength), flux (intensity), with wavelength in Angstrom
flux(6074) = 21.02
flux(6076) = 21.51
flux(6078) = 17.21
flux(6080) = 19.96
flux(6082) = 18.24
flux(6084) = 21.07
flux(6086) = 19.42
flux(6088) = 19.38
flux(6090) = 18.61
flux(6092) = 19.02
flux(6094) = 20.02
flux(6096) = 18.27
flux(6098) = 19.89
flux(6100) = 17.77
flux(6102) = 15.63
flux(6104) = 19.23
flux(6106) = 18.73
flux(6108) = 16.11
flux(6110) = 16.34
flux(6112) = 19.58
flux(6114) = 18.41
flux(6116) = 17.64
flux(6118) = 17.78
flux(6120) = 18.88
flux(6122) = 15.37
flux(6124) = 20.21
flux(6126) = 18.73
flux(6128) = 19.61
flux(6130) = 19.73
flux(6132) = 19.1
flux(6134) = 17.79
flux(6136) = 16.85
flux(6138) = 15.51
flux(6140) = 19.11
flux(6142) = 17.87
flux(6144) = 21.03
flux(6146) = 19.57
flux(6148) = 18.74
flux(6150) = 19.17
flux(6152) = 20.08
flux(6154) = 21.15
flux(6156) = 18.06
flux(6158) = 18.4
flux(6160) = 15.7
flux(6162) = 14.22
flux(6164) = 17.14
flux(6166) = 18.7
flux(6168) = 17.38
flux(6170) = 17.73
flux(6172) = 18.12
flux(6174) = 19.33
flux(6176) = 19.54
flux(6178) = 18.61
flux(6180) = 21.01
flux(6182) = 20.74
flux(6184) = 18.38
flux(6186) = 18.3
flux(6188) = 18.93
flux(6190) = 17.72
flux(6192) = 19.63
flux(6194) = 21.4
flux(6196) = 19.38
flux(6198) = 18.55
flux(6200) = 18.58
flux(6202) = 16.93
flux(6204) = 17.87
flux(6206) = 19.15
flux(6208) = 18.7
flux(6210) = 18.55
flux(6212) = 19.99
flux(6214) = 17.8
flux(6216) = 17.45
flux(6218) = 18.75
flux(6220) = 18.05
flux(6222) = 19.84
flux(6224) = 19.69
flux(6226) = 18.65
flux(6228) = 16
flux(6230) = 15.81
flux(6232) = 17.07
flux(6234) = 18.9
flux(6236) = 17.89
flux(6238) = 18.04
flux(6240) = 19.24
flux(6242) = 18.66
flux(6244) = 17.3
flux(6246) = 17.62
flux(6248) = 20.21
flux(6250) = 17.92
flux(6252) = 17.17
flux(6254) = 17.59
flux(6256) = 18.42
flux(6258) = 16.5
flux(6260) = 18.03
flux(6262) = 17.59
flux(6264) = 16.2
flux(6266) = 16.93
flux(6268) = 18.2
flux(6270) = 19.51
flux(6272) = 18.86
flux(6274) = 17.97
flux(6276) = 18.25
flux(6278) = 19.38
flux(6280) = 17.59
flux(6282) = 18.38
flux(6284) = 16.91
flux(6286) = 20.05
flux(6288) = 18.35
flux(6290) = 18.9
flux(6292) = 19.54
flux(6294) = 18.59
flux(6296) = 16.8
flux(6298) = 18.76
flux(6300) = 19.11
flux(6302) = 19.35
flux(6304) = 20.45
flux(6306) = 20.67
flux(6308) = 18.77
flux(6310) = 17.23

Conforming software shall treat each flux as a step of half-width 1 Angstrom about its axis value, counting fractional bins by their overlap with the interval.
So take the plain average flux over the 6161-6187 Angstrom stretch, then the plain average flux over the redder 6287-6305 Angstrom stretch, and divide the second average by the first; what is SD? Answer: 1.03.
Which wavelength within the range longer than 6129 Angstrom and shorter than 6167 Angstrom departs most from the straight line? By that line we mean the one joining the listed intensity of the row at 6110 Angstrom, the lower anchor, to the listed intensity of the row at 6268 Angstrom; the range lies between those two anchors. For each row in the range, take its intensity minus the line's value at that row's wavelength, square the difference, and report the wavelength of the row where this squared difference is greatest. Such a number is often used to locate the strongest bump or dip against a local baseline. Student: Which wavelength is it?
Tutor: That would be 6154 Angstrom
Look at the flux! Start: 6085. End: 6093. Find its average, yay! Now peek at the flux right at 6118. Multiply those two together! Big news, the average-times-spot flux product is 340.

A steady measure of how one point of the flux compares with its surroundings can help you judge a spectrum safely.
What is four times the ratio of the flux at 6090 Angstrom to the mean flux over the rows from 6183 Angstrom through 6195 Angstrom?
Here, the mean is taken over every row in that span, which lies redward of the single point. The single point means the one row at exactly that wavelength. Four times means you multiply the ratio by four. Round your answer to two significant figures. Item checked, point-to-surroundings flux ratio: 3.9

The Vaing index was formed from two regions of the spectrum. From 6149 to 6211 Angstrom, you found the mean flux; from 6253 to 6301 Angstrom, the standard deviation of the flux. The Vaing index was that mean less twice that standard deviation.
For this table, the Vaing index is 16.6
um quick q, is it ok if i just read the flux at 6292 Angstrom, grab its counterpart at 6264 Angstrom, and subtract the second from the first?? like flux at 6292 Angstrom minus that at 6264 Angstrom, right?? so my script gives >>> 3.3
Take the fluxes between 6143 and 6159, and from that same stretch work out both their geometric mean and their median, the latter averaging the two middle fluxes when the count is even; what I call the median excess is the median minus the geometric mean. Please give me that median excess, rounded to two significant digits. -0.13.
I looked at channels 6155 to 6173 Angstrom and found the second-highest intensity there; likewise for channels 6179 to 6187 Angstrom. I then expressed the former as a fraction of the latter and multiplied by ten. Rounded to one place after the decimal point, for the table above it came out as 8.9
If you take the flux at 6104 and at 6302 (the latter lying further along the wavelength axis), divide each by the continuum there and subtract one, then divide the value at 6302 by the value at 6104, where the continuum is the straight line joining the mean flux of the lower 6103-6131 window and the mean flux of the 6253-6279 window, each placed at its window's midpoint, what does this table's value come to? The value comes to 1.7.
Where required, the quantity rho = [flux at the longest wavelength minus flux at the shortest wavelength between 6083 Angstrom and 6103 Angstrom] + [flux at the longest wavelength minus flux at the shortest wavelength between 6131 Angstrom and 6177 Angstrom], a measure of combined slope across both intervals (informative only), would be -5.0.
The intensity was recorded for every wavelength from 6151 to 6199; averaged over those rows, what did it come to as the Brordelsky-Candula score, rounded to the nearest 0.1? 18.7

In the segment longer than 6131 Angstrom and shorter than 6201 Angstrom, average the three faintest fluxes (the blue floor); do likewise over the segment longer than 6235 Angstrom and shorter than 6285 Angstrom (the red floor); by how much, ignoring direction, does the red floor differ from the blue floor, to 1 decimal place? 1.4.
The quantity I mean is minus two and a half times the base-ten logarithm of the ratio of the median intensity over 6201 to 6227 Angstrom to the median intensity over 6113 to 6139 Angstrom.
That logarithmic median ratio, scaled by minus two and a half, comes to -0.014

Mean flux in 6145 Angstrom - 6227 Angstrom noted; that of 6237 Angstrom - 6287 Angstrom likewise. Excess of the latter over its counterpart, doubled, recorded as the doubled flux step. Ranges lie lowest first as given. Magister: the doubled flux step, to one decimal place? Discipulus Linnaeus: -1.1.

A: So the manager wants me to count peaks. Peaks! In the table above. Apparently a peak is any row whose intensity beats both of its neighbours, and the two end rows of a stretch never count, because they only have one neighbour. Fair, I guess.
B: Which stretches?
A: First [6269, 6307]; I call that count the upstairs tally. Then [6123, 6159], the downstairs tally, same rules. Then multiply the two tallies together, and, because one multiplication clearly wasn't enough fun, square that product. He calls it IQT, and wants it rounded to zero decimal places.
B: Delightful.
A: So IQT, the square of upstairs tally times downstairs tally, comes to 256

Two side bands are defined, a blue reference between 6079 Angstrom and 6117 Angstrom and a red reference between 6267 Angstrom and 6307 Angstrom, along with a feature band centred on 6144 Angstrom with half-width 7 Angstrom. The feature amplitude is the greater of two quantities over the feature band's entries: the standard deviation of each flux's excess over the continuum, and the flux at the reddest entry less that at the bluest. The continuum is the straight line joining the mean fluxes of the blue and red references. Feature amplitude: 3.7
